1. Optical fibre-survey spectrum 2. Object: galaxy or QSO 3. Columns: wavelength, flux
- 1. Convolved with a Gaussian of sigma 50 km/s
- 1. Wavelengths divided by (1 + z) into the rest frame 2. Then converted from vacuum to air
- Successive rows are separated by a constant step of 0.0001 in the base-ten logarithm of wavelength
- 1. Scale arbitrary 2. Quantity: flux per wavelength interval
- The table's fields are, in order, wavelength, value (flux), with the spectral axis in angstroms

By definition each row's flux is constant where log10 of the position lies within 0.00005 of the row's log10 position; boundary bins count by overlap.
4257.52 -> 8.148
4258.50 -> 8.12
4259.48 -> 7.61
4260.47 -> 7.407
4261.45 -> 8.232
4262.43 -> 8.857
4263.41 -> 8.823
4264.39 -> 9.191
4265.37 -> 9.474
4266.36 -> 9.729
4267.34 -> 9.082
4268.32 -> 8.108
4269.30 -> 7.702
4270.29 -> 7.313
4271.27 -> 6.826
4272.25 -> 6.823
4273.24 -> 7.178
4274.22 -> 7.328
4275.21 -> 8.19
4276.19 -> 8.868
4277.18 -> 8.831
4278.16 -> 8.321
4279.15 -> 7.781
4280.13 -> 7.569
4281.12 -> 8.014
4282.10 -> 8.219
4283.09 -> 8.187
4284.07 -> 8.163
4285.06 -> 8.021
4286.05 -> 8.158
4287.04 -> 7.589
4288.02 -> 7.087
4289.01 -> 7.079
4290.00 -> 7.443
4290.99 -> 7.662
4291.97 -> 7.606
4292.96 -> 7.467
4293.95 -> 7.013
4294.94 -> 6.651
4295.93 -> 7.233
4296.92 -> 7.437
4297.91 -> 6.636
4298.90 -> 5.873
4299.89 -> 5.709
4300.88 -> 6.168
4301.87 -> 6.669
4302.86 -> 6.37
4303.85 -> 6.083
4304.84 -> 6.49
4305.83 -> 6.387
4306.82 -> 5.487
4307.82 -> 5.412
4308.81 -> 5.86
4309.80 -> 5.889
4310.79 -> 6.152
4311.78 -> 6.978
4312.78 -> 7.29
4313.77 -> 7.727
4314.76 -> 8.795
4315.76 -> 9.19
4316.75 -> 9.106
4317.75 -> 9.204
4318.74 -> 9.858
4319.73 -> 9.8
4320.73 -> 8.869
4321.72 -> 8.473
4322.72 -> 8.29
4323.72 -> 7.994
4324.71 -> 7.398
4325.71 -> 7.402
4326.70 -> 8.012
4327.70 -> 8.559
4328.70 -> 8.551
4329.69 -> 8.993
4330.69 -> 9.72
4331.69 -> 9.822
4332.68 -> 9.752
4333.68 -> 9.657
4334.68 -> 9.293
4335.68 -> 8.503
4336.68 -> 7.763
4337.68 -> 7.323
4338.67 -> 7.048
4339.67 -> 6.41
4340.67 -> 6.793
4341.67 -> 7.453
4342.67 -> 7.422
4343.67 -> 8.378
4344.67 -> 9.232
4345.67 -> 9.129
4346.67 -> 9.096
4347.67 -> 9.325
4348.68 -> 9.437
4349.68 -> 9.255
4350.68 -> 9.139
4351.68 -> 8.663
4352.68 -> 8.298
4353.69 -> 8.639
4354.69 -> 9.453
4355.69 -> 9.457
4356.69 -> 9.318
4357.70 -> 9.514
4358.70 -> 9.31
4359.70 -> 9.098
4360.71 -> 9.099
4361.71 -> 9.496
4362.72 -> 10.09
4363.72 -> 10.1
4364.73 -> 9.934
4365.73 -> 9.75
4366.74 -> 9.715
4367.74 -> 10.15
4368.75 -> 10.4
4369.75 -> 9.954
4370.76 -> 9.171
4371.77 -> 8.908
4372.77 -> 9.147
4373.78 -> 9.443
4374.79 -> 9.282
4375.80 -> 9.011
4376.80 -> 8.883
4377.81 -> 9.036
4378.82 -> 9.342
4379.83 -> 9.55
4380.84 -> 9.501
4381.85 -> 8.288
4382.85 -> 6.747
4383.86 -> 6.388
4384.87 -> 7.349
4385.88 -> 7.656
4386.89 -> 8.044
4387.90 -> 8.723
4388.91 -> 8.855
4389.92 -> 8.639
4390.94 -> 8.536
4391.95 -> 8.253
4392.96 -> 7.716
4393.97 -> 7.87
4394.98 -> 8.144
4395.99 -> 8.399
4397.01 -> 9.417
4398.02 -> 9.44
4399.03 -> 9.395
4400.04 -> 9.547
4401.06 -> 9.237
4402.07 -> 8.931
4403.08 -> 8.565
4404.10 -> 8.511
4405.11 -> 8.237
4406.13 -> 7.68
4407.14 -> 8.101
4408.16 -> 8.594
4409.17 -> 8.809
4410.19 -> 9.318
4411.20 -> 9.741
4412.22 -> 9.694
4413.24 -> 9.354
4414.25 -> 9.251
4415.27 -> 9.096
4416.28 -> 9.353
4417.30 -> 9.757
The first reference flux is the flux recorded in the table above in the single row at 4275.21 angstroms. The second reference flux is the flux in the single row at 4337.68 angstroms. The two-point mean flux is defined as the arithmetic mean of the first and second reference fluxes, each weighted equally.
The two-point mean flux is 7.8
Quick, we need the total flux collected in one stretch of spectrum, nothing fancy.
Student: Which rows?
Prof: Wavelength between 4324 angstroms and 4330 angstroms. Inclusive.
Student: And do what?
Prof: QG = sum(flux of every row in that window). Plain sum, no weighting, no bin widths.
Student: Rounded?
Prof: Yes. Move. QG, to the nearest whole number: 49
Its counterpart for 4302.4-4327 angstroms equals 189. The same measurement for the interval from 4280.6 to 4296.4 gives 122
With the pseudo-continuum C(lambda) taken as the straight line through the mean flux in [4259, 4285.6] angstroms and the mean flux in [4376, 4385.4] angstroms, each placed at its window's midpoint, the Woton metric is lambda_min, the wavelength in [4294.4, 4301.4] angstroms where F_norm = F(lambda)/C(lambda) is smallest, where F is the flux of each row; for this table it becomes 4299.89 angstroms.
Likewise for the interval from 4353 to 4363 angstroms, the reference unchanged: 4353.69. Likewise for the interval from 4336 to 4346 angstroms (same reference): 4339.67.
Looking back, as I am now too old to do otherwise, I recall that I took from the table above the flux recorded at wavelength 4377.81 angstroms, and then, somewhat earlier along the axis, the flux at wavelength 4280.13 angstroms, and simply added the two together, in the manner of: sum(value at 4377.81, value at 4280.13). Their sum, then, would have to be 16.6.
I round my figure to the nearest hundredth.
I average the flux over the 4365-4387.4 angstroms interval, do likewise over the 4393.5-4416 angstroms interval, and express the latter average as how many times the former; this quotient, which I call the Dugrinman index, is 1.00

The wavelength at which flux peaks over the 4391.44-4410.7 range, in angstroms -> 4400.04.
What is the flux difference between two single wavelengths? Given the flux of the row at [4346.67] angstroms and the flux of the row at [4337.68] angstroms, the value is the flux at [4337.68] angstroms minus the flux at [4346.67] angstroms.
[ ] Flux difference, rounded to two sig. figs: -1.8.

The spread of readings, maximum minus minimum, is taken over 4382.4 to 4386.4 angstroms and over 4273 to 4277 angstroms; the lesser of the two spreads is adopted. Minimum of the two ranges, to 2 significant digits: 1.3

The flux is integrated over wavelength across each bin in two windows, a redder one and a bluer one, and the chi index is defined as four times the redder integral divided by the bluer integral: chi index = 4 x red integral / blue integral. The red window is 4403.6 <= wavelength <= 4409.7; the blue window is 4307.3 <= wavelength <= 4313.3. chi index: 5.4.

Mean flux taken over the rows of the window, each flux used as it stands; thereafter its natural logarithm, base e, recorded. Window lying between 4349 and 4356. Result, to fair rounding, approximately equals 2.20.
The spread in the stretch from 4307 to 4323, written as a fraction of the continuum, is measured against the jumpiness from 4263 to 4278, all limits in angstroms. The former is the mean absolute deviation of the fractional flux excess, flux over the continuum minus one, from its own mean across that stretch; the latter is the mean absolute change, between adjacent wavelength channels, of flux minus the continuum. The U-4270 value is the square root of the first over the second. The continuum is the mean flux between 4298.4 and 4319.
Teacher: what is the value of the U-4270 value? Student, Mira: 0.66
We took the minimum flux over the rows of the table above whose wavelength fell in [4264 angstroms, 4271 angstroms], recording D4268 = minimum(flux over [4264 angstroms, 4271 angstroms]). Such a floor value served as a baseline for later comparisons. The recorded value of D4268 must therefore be 7.313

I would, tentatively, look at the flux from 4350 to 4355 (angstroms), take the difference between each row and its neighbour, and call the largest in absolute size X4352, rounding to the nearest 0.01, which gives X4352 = 0.81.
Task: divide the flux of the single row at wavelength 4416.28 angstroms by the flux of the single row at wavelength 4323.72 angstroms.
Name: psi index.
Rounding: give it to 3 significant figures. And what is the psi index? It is 1.17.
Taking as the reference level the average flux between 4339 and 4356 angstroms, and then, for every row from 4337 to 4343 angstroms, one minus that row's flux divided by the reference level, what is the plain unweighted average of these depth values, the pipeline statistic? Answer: 0.17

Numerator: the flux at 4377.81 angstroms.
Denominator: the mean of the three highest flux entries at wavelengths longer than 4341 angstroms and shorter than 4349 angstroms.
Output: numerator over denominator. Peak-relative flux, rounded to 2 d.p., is 0.97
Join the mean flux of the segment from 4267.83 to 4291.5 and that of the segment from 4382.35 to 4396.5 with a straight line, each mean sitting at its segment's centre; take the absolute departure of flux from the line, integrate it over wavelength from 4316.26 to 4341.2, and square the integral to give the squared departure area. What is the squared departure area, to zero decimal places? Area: 677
